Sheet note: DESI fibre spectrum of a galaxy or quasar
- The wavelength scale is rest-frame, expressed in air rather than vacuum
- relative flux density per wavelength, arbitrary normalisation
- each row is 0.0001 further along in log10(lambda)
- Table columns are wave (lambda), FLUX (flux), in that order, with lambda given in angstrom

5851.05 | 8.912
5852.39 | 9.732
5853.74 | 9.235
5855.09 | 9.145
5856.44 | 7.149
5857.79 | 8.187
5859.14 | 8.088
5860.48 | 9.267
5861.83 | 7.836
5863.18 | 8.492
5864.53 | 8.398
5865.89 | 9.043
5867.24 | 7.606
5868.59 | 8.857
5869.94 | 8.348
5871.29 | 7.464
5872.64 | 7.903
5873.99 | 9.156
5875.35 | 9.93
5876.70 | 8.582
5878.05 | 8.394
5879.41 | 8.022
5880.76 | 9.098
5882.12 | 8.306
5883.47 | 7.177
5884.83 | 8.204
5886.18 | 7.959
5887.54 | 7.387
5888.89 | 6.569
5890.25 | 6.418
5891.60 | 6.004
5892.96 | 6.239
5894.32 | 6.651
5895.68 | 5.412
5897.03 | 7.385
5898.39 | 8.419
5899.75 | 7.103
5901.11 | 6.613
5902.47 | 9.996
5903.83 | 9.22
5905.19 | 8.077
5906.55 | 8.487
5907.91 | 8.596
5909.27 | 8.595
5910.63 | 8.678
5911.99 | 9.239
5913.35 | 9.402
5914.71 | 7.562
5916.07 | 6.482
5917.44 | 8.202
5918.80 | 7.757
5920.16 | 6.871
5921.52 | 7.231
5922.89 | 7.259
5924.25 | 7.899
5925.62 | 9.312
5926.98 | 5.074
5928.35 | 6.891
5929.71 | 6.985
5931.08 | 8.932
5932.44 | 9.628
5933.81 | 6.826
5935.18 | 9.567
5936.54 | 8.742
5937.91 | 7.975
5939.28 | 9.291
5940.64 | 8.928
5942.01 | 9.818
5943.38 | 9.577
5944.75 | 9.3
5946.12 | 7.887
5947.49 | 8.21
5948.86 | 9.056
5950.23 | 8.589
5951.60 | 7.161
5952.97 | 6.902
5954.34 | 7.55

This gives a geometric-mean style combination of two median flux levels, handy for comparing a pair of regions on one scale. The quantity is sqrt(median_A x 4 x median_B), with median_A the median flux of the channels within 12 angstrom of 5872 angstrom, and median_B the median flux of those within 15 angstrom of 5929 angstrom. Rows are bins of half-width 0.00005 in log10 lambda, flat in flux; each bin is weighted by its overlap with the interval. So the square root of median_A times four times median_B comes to 16.3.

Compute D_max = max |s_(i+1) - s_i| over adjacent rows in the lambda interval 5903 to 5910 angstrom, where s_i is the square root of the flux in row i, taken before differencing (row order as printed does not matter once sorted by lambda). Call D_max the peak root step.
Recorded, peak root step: 0.19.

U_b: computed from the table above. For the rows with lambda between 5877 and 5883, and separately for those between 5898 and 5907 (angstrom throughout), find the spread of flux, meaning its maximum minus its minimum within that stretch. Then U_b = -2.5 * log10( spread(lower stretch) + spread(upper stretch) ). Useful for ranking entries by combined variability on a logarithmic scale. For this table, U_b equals -1.62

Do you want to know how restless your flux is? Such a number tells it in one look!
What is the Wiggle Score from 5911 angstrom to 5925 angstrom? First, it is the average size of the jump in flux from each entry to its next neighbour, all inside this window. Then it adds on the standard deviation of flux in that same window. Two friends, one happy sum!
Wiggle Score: 1.7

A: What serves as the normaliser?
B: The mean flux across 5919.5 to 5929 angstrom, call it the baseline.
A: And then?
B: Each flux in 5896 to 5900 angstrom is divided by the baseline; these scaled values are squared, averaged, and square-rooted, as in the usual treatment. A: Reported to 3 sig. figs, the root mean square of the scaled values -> 1.06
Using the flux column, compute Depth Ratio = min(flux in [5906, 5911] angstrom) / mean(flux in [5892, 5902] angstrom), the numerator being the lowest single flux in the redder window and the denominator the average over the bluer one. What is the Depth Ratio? 1.24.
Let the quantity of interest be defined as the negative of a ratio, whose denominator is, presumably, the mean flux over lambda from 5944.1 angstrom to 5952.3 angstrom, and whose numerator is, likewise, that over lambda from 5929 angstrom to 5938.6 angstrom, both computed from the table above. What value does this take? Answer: -1.00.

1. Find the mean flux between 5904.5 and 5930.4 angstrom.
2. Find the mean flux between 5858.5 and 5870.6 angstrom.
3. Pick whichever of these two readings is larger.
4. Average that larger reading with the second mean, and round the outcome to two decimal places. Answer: 8.44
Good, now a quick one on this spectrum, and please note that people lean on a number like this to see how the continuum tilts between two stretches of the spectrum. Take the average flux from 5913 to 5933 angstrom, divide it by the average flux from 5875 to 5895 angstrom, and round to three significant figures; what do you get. 1.00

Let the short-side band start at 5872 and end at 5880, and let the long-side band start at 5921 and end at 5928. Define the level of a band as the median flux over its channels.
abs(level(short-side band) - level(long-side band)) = 1.2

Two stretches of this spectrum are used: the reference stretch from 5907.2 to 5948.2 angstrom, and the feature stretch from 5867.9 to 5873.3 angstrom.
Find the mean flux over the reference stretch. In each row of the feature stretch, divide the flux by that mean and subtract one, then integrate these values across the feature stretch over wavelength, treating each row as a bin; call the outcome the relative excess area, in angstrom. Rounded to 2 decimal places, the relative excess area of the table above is -0.05 angstrom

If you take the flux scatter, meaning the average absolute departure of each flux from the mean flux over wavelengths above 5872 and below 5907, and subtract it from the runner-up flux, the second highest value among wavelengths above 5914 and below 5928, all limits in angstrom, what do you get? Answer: 7.2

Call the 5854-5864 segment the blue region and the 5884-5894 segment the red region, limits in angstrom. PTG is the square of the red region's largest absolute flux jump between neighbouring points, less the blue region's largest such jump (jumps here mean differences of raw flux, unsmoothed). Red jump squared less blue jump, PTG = -1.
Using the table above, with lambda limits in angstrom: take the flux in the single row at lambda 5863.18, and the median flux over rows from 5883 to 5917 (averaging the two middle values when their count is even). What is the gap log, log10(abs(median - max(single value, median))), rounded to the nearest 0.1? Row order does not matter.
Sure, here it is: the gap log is 0.0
